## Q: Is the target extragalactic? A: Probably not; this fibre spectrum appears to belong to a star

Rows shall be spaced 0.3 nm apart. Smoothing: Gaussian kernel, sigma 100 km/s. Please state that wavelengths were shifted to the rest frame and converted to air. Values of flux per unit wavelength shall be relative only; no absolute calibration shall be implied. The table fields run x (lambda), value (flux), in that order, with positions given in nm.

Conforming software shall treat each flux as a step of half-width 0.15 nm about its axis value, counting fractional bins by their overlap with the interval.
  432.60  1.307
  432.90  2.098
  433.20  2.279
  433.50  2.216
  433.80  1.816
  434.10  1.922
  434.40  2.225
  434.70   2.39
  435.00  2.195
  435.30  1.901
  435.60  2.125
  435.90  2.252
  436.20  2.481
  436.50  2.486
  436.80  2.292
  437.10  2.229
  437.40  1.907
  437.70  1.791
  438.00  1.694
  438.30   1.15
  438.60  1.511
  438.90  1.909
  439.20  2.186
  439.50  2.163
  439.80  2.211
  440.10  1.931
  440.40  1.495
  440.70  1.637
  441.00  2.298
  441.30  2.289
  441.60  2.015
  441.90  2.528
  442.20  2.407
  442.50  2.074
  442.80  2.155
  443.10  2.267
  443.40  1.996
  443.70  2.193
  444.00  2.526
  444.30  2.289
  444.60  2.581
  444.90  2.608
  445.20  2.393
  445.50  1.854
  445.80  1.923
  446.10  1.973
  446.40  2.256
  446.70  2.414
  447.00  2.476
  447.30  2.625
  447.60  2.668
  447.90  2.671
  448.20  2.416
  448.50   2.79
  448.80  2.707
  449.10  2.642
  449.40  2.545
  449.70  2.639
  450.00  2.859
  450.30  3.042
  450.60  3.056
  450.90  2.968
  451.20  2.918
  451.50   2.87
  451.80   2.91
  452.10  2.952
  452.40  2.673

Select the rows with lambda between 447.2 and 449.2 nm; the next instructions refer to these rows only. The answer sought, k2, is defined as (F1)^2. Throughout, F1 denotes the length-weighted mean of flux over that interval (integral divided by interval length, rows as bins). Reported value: 7.0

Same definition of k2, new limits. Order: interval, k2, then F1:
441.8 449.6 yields 5.7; 2.38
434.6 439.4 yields 4.1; 2.03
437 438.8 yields 2.9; 1.70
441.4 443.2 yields 5.0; 2.24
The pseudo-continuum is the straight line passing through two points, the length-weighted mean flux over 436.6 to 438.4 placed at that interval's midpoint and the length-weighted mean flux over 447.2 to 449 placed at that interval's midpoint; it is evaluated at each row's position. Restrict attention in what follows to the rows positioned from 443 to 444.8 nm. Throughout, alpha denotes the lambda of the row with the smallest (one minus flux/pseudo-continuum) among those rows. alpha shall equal 444.60 nm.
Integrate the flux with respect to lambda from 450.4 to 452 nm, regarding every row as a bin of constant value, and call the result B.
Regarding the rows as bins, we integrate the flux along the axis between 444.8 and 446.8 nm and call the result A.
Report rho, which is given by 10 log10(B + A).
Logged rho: 9.6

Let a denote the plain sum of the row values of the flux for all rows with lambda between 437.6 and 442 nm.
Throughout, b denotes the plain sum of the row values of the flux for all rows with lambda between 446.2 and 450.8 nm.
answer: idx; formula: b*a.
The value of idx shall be 1147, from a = 29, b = 40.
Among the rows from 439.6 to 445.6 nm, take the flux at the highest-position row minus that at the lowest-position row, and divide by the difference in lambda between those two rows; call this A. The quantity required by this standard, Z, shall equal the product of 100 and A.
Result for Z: -6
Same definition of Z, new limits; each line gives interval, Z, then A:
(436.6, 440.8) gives -17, -0.17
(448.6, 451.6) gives 6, 0.06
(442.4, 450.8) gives 12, 0.12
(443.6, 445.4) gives 13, 0.13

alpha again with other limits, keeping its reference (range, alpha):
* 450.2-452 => 450.30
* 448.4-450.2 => 448.50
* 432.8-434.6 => 433.20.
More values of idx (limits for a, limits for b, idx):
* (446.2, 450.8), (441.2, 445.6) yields 1360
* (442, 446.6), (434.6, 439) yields 1015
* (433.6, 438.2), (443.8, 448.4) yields 1131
